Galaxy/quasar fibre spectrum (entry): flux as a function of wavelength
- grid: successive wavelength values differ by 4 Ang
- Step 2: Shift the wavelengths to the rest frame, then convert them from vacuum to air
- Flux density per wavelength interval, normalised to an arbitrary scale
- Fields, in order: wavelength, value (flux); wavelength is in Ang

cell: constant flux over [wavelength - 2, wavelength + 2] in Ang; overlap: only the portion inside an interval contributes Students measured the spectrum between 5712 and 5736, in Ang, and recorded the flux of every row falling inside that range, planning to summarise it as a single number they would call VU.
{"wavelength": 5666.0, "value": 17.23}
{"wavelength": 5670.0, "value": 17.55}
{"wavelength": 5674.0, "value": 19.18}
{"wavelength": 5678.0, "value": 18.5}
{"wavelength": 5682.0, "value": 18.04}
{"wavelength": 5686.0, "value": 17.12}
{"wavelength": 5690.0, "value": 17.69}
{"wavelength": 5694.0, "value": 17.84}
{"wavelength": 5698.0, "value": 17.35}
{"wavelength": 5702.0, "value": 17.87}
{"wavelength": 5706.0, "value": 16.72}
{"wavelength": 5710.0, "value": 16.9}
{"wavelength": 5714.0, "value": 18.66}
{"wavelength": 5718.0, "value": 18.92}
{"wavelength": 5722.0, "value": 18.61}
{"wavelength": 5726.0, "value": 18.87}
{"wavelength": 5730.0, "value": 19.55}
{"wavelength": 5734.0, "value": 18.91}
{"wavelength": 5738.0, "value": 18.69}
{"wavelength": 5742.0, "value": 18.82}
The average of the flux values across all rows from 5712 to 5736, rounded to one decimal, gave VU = 18.9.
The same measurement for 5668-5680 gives 18.4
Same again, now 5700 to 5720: 17.8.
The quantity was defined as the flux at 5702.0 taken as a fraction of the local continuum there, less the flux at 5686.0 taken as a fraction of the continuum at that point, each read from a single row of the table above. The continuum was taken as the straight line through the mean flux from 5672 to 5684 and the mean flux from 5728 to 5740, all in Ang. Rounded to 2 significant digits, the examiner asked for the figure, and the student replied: 0.033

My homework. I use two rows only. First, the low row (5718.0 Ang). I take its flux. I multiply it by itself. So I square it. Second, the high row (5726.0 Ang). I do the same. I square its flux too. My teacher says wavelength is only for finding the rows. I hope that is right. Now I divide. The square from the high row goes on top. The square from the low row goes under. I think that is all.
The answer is 0.99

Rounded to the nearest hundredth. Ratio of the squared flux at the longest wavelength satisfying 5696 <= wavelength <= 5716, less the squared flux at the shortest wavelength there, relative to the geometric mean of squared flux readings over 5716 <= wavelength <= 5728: 0.13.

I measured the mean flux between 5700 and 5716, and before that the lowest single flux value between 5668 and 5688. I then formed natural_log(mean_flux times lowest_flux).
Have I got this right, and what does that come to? 5.70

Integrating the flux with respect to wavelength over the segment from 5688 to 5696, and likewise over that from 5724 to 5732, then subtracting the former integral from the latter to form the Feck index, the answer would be 11.6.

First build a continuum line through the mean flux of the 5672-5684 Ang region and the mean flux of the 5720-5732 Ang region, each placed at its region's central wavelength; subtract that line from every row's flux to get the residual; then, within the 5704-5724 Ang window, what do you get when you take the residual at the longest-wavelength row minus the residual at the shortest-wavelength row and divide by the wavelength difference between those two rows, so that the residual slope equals 0.11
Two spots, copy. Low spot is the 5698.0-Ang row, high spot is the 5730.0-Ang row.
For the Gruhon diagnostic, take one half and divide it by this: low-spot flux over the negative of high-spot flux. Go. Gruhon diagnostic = -0.56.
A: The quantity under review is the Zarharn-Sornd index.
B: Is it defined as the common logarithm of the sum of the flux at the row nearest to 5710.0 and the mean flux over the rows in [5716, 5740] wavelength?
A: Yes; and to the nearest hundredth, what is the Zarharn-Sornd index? 1.55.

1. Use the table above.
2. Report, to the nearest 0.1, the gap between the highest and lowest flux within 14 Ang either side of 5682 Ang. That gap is 2.1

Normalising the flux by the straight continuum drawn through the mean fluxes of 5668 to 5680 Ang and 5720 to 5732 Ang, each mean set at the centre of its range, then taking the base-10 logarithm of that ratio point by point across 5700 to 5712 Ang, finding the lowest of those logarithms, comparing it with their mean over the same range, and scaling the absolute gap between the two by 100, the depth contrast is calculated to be 1.12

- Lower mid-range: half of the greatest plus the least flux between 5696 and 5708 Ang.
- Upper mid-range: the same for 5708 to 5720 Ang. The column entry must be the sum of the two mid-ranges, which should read 35.2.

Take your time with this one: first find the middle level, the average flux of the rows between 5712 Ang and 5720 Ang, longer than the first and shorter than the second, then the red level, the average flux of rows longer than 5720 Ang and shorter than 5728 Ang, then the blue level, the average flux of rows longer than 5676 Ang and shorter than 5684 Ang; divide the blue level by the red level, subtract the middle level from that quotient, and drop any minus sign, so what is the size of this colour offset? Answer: 17.8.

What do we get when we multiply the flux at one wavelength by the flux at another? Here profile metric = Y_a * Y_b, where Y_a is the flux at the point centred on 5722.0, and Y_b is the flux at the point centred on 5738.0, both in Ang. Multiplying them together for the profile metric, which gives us 348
